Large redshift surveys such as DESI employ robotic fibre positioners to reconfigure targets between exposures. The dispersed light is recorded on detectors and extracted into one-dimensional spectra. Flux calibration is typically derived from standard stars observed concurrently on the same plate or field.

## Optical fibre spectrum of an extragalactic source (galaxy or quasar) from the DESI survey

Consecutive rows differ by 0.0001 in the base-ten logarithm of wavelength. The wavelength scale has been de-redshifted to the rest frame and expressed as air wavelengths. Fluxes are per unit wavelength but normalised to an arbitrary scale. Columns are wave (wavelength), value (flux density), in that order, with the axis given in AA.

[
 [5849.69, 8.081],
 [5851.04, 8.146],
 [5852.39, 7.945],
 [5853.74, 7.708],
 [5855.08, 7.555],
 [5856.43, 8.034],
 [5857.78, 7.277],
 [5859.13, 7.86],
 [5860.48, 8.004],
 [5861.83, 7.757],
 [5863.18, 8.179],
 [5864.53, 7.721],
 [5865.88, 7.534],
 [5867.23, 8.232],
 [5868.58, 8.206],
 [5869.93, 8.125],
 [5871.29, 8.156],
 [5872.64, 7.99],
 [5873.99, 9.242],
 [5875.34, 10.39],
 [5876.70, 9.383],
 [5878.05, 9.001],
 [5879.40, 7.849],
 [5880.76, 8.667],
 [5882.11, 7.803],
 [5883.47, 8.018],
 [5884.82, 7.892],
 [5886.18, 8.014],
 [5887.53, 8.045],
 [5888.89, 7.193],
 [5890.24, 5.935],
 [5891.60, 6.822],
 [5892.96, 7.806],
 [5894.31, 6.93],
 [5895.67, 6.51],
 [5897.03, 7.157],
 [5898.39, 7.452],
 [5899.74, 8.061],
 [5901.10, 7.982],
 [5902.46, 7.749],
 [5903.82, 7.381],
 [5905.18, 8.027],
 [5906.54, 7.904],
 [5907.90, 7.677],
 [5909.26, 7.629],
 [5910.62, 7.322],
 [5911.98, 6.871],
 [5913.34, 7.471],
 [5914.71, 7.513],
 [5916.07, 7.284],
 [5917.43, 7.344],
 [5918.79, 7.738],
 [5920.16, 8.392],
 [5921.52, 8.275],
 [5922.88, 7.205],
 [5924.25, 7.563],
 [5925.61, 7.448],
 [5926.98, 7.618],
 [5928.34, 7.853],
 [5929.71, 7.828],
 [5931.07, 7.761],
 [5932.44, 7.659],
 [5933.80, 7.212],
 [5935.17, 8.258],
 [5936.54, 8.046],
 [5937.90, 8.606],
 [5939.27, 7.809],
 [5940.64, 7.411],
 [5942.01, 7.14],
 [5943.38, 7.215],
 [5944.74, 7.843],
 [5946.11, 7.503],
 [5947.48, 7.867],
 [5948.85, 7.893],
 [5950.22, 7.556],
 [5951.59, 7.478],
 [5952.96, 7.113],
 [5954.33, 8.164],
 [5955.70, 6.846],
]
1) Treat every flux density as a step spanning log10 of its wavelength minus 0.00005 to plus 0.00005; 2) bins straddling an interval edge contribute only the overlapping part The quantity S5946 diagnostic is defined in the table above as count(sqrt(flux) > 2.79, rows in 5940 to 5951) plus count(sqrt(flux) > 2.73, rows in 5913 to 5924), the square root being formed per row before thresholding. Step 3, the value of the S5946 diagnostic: 8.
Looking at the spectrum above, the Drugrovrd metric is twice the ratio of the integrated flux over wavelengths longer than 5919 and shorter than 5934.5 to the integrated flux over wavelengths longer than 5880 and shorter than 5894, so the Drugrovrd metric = 2.2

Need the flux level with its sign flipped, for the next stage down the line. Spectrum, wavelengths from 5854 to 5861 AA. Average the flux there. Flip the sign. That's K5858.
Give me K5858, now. -7.7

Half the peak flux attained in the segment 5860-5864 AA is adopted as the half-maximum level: 4.09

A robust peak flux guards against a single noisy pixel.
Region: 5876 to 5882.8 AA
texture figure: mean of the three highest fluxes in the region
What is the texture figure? 9.02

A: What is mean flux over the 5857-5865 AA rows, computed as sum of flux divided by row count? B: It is 7.80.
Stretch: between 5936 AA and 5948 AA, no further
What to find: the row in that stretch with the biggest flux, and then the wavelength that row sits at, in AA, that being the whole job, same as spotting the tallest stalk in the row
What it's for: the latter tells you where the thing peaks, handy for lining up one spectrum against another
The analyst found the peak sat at 5937.90 AA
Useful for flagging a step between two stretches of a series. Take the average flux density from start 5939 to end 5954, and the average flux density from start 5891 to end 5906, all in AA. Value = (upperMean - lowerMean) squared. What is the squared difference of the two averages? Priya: 0.007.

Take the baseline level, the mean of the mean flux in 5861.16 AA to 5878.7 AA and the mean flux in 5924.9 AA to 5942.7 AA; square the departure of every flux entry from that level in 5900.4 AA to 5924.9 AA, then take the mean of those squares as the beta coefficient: 0.36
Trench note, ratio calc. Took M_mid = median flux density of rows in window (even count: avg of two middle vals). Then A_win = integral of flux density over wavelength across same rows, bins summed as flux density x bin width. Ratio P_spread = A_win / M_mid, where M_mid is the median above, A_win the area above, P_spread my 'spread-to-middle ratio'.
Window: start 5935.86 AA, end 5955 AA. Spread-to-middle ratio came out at 19.2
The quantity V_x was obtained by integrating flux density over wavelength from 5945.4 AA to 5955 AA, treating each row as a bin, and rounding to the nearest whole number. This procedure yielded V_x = 73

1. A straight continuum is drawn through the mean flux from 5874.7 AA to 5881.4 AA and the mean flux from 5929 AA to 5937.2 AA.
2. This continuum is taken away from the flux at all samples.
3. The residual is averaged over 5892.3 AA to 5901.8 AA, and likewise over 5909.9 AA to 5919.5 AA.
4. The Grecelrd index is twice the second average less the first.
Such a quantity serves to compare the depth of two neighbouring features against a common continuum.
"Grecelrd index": -0.5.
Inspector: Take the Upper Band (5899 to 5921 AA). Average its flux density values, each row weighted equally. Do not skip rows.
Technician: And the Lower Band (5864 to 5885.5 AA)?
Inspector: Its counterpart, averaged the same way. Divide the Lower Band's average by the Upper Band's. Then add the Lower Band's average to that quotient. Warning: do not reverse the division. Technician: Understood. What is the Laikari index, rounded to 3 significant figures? 9.49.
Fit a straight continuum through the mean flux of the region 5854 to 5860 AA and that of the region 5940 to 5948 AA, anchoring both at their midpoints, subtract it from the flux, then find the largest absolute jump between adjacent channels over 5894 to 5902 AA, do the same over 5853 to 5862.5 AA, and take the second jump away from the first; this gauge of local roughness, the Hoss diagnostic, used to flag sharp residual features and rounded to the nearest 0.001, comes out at -0.104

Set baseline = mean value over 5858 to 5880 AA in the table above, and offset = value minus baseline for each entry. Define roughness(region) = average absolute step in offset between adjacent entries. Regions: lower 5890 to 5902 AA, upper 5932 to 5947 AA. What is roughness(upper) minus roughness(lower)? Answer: -0.12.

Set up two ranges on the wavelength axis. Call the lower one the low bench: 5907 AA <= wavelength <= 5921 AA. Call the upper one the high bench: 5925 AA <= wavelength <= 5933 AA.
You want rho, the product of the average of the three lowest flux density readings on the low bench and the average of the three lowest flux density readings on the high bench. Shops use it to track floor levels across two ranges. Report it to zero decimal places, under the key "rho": 54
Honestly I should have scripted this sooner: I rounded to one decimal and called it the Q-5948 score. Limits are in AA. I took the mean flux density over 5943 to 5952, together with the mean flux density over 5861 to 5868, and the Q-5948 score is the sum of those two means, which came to 15.5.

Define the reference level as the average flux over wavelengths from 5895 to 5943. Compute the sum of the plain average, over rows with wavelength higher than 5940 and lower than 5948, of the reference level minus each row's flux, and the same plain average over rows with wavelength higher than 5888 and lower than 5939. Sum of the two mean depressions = 0.2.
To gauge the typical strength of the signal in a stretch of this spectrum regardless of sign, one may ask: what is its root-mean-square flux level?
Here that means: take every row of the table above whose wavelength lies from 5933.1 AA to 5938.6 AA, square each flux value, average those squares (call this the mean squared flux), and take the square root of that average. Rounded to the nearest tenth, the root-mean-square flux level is 8.0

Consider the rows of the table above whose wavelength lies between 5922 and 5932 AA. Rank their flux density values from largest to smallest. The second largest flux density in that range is 7.828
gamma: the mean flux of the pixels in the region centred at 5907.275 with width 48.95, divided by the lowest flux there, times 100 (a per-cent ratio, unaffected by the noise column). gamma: 127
